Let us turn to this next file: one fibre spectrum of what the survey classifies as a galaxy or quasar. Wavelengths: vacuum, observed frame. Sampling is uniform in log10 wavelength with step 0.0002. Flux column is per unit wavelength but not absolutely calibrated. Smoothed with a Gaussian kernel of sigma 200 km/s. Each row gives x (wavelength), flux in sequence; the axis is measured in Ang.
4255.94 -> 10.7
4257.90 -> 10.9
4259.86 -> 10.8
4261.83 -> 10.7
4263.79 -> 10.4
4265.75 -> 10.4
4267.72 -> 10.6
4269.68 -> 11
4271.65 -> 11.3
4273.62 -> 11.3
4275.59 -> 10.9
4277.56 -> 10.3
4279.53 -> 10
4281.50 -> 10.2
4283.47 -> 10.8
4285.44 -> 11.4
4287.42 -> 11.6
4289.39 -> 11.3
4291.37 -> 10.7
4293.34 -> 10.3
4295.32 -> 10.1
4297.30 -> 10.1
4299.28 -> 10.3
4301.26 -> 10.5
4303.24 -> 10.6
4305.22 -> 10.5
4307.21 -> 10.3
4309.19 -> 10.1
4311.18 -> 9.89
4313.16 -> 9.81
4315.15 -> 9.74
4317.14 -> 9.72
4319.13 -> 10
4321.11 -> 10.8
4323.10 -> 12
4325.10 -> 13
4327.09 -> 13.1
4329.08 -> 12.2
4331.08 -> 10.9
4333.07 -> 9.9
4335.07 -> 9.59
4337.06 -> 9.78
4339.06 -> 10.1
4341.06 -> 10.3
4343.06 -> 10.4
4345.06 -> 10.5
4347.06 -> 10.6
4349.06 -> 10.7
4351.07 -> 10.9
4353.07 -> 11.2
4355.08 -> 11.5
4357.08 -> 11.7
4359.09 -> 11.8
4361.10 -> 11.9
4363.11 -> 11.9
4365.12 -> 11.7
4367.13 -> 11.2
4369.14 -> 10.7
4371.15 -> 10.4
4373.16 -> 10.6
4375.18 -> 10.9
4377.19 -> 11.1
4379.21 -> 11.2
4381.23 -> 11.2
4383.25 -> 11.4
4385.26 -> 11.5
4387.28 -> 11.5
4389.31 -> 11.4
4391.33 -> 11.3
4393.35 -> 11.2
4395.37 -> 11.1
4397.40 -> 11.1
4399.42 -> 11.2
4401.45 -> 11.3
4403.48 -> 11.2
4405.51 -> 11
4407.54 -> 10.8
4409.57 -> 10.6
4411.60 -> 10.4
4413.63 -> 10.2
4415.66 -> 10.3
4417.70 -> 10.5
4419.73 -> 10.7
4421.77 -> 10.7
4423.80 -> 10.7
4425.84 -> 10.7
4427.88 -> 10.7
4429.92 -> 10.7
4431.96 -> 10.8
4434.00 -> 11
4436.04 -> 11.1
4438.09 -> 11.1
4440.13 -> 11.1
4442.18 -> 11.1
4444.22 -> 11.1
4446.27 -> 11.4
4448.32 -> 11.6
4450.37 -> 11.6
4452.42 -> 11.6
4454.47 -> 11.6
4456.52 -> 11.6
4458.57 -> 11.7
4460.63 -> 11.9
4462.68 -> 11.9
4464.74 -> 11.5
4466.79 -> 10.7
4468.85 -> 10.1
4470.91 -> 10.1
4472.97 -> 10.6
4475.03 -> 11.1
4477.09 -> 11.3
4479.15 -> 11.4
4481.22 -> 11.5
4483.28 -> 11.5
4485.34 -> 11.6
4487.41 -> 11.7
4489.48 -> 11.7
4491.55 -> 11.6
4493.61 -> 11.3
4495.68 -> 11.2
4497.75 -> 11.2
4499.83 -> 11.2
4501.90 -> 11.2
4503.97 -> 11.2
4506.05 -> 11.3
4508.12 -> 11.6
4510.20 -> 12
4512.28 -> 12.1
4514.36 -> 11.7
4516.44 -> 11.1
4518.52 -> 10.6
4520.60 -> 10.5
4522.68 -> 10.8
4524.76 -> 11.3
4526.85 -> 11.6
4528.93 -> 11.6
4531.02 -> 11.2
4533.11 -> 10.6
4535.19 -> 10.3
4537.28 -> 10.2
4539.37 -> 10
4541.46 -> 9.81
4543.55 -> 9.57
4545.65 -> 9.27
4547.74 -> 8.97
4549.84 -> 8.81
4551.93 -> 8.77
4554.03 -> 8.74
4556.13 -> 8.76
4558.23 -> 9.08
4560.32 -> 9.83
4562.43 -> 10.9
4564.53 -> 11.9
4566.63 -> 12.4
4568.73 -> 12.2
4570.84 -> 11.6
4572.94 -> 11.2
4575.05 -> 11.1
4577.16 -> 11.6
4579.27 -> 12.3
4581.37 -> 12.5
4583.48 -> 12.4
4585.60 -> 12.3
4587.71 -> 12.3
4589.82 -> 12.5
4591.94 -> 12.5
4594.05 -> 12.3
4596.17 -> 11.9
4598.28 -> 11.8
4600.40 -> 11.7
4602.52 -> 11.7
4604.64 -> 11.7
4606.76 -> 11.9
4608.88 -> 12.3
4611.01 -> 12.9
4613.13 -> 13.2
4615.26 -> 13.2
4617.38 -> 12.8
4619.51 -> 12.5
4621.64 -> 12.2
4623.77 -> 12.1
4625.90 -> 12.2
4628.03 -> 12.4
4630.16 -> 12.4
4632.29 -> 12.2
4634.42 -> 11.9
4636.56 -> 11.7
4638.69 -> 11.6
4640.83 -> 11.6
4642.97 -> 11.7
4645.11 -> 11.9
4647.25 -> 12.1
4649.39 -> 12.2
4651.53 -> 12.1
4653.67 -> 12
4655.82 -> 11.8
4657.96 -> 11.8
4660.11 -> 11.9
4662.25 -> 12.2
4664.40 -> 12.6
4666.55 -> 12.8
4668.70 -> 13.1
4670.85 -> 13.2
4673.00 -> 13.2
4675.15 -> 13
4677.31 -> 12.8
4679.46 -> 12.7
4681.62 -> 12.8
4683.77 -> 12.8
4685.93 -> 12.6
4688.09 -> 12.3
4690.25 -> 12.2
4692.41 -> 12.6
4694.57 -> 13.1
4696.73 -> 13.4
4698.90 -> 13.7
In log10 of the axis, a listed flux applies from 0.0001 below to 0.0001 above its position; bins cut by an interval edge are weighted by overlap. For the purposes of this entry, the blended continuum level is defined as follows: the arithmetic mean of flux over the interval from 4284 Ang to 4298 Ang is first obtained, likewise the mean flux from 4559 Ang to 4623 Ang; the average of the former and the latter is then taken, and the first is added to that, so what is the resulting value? 22.2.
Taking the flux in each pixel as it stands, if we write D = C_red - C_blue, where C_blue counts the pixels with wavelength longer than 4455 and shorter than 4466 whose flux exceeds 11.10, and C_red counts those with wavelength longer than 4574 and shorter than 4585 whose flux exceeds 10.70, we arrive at 0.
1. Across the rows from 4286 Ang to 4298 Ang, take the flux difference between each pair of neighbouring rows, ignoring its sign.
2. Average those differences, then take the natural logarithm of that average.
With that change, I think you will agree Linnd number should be -1.2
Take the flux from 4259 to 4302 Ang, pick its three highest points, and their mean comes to 11.4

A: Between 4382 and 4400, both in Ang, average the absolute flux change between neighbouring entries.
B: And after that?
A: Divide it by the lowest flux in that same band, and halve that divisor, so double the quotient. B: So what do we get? 0.014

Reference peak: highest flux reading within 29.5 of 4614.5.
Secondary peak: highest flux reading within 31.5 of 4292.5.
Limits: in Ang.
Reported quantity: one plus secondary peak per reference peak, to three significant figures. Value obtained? 1.91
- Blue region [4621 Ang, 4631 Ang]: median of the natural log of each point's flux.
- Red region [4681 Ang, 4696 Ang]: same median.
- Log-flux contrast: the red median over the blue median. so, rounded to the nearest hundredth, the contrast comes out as 1.01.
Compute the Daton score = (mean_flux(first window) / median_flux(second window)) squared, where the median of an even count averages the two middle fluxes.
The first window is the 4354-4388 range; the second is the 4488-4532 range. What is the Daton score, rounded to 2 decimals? 1.00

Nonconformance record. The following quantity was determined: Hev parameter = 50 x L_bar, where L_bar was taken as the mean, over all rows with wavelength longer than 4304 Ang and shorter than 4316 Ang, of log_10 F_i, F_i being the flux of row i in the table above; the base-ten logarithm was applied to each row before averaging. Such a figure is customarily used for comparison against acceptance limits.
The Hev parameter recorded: 50.1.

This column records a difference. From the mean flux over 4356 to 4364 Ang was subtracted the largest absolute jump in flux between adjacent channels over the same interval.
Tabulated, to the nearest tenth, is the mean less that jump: 11.7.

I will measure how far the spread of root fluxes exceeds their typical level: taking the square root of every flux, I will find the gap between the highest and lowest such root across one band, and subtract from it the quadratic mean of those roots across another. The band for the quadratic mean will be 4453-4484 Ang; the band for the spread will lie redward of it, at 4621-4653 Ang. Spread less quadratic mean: -3.24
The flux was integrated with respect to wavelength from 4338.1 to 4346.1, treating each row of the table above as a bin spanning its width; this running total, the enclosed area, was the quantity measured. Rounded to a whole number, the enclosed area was 83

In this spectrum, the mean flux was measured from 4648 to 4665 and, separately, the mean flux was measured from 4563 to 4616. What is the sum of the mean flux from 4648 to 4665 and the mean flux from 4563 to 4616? 24.2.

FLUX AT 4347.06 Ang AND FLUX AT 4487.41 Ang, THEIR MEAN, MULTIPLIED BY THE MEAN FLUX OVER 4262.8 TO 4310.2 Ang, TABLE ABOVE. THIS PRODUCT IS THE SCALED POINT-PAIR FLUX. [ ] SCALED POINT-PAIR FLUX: 118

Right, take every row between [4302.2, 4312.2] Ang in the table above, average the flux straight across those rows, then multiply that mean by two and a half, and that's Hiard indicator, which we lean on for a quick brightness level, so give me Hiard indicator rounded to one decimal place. 25.7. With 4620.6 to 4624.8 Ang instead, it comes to 30.4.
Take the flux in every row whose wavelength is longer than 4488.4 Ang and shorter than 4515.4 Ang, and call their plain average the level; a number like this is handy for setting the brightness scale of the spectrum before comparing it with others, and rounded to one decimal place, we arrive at 11.5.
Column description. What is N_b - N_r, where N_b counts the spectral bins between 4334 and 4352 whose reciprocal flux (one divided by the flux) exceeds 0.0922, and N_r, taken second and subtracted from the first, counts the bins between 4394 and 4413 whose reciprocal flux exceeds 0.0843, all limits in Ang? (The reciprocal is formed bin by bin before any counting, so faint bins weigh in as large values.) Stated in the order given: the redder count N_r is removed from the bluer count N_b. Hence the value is -1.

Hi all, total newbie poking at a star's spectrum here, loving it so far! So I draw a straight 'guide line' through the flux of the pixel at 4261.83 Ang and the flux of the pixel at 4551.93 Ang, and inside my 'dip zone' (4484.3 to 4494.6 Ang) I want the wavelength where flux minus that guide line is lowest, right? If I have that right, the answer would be 4493.61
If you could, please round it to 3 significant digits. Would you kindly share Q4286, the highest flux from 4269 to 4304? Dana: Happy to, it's 11.6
